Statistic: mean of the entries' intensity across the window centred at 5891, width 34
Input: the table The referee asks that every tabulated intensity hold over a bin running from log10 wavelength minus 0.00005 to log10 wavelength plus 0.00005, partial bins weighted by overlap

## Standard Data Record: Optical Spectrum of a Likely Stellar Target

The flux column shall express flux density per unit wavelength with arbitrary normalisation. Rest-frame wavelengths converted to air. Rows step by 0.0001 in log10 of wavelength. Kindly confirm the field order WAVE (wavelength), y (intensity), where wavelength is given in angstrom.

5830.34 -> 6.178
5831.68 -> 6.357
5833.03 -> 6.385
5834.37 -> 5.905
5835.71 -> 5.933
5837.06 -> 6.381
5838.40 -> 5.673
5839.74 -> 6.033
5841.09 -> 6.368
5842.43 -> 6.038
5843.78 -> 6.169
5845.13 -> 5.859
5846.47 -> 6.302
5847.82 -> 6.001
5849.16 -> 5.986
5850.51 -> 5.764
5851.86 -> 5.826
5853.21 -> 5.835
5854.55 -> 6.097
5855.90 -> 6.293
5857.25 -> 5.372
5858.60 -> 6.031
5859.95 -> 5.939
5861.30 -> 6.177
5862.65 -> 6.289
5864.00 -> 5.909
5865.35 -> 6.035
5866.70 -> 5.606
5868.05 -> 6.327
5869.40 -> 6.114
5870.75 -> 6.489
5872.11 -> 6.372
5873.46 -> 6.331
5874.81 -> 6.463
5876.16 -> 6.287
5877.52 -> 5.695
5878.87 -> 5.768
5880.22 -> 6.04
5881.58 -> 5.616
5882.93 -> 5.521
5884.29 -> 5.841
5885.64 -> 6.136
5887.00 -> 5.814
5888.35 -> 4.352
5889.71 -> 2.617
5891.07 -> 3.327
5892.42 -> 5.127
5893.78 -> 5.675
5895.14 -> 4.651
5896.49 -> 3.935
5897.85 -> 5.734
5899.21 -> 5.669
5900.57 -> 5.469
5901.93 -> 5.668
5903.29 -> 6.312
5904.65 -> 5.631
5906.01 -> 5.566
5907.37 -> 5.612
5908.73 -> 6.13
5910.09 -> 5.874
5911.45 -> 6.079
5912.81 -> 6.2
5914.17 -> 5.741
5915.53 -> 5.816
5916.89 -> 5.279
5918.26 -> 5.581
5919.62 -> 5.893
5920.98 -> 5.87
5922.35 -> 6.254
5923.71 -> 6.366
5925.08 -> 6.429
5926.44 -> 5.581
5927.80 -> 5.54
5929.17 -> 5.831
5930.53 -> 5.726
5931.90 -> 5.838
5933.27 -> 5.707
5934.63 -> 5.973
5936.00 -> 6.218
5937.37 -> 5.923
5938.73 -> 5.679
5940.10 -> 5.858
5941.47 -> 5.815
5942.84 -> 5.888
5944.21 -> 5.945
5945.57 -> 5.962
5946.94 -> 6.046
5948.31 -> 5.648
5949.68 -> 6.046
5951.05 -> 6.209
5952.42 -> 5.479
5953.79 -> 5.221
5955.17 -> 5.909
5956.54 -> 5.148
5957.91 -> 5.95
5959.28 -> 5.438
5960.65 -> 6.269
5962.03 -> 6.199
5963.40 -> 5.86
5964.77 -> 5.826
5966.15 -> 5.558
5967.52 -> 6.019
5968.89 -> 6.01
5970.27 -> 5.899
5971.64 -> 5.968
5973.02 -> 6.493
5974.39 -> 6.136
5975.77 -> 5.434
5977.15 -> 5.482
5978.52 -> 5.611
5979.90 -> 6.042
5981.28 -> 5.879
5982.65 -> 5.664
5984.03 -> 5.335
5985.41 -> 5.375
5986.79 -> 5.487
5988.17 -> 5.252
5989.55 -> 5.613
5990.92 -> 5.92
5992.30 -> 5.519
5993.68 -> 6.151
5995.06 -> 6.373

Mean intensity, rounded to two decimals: 5.38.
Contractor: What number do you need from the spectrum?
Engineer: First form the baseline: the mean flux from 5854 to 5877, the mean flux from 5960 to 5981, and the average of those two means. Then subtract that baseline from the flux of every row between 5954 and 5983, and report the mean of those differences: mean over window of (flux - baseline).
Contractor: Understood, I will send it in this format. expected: -0.18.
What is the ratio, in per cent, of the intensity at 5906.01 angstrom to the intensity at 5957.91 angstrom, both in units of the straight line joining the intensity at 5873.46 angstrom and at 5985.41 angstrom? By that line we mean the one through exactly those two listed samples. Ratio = 87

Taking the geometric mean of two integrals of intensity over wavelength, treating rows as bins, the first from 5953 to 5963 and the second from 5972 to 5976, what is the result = 37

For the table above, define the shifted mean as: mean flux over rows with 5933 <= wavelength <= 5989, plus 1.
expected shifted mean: 6.8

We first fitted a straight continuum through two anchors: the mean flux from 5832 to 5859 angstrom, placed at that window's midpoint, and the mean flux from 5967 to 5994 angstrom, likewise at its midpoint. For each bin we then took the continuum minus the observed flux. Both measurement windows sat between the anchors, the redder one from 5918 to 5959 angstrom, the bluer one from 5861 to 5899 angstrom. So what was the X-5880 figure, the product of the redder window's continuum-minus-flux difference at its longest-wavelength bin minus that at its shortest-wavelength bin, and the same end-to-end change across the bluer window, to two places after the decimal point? -0.17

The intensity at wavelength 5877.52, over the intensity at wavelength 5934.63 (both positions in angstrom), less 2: -1.05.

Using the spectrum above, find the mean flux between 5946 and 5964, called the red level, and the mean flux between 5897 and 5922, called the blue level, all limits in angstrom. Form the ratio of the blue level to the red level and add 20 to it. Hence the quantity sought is 21.0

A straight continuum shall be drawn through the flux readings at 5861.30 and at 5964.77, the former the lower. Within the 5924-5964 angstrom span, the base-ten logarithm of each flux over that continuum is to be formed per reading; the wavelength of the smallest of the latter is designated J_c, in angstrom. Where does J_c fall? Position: 5956.54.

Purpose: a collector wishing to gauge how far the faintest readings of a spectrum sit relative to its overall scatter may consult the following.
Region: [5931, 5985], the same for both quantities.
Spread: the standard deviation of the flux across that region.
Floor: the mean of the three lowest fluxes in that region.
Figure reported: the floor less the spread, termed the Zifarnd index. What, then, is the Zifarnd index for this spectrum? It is 4.94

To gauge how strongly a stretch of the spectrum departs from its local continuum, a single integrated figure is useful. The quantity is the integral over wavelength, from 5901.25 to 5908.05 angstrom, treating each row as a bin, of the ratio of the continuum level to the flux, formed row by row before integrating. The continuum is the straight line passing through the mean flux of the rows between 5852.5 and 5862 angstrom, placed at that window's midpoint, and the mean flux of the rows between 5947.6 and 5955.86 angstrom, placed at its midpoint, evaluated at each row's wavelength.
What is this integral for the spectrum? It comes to 6.93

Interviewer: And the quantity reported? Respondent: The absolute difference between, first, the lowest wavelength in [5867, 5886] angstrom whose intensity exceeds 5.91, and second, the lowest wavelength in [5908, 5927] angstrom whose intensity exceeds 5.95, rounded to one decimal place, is 40.7 angstrom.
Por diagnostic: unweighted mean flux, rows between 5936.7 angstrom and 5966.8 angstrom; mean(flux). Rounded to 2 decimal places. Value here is 5.81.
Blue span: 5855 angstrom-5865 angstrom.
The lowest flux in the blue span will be 5.372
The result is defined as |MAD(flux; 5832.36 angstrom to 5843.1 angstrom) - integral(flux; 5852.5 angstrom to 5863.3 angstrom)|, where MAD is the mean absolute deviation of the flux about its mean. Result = 64.6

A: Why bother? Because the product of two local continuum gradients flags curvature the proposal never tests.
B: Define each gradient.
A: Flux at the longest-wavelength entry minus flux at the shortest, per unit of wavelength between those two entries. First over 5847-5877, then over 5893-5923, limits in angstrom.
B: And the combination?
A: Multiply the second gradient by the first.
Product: 0.0002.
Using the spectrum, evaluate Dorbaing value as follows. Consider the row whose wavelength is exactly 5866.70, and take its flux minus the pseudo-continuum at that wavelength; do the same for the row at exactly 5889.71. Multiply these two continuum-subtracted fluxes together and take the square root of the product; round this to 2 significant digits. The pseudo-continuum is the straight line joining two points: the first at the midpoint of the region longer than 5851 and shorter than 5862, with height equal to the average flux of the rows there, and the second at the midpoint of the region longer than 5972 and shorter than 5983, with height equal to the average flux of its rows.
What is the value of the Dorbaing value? 1.0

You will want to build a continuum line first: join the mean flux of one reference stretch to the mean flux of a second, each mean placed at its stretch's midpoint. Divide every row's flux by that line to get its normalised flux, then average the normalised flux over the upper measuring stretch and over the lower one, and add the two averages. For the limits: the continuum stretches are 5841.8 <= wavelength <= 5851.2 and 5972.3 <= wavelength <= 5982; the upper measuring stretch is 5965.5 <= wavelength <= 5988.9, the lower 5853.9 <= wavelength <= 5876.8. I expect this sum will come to 2.00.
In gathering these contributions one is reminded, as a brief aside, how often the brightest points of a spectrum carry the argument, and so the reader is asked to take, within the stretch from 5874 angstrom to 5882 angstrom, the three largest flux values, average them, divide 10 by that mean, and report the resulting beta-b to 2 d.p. 1.60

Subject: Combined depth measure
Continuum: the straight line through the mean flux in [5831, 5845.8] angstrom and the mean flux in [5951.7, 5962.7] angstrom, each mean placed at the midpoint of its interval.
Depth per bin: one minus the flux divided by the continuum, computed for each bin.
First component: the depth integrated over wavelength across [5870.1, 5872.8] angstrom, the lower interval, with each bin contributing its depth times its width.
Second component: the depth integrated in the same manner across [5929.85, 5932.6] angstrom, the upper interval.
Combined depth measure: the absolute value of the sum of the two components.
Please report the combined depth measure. 0.20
